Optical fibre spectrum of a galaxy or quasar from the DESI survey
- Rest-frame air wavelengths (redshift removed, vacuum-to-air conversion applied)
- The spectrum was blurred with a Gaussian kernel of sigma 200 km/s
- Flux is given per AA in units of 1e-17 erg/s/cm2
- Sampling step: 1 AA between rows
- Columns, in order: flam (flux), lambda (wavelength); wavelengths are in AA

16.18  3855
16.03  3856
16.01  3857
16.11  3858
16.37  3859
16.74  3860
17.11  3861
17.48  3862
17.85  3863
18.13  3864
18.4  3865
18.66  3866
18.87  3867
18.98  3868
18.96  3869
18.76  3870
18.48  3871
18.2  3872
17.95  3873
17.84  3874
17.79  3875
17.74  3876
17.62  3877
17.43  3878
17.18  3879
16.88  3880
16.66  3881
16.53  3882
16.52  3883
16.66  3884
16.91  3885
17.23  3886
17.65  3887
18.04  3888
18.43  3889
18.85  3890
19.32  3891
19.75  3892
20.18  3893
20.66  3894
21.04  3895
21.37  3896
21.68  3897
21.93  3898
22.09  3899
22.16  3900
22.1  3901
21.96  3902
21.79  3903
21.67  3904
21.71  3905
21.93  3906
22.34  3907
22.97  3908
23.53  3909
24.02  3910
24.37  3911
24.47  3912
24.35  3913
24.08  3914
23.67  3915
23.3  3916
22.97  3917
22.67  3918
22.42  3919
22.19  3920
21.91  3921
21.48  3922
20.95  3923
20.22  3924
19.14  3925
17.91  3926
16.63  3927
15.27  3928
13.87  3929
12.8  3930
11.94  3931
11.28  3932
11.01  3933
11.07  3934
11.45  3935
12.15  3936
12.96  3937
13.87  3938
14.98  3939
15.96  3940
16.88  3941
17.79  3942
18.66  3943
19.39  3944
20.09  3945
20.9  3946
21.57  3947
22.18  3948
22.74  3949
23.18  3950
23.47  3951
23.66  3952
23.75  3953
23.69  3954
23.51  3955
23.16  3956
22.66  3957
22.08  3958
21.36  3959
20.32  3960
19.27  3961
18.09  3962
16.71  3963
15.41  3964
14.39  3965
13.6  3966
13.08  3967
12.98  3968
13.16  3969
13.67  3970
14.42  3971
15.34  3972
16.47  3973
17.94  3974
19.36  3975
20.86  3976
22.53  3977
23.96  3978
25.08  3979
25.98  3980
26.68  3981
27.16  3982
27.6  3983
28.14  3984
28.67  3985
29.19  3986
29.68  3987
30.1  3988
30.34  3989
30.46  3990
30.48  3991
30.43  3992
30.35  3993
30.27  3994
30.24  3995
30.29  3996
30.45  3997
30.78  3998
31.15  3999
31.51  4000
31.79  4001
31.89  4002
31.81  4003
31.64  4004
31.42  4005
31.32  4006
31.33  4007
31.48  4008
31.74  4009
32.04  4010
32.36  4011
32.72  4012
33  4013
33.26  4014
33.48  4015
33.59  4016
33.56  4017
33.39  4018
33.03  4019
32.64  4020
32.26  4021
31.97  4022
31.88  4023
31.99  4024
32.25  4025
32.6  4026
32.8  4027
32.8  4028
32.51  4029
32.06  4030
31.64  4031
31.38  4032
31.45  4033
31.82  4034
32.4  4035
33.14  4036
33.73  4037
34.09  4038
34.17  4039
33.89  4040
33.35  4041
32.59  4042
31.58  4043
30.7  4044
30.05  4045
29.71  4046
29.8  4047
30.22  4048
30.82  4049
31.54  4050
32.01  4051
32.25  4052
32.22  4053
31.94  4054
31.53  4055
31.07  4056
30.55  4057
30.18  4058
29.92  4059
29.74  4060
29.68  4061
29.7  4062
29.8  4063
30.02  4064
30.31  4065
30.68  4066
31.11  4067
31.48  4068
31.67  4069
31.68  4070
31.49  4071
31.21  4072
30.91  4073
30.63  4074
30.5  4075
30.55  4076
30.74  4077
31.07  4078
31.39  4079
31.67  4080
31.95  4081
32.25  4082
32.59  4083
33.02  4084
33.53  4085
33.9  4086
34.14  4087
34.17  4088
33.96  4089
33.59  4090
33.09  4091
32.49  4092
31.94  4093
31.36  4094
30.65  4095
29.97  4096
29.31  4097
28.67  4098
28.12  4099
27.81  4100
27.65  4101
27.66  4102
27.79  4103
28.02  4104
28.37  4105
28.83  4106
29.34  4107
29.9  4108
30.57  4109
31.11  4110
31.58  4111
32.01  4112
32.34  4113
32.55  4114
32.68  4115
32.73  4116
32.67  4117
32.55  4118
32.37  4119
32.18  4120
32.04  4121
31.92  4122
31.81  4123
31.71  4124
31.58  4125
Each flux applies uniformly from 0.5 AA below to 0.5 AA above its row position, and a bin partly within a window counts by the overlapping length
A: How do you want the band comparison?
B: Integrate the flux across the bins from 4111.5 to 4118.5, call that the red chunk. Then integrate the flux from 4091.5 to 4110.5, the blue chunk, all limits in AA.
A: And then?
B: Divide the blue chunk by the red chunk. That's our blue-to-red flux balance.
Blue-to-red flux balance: 2.5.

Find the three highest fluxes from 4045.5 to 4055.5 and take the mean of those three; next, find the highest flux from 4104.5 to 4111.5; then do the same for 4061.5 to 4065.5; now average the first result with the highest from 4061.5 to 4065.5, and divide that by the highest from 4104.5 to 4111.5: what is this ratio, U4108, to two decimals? 0.99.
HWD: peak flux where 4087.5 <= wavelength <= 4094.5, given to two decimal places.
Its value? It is 34.17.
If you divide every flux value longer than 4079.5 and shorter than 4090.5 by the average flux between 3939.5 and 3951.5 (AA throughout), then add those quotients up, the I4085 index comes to 18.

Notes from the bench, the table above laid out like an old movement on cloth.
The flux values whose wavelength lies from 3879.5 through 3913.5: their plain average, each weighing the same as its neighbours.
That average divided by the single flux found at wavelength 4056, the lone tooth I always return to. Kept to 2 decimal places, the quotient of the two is 0.66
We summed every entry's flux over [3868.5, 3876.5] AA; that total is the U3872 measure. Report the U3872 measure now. 146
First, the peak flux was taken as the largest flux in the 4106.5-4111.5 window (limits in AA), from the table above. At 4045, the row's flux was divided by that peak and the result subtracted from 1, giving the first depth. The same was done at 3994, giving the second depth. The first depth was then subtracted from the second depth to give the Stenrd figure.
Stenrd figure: 0.0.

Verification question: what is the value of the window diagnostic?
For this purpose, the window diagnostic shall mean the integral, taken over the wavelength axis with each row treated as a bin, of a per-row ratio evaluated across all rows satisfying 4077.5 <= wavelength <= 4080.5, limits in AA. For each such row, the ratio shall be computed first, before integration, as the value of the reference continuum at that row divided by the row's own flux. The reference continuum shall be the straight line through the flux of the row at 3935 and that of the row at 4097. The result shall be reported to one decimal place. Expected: 2.6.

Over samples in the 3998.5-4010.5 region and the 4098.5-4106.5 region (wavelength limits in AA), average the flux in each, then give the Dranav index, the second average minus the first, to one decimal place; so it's -3.6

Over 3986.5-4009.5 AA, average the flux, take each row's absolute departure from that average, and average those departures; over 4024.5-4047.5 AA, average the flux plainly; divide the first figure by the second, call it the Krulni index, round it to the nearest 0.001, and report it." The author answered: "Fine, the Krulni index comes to 0.019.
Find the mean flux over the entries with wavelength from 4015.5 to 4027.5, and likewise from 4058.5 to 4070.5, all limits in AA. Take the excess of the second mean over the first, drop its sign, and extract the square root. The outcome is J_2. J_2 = 1.5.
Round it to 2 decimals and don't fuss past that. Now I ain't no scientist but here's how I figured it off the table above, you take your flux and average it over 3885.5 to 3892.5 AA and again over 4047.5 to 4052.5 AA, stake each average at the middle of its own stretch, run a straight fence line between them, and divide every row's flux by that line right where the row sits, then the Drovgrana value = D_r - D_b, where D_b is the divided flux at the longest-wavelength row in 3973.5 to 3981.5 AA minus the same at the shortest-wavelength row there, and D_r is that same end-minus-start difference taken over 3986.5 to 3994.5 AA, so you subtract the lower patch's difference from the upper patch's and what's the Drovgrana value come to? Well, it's -0.32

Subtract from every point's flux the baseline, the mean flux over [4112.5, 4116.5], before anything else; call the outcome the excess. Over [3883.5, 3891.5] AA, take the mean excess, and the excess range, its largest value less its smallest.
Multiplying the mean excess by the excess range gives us -39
